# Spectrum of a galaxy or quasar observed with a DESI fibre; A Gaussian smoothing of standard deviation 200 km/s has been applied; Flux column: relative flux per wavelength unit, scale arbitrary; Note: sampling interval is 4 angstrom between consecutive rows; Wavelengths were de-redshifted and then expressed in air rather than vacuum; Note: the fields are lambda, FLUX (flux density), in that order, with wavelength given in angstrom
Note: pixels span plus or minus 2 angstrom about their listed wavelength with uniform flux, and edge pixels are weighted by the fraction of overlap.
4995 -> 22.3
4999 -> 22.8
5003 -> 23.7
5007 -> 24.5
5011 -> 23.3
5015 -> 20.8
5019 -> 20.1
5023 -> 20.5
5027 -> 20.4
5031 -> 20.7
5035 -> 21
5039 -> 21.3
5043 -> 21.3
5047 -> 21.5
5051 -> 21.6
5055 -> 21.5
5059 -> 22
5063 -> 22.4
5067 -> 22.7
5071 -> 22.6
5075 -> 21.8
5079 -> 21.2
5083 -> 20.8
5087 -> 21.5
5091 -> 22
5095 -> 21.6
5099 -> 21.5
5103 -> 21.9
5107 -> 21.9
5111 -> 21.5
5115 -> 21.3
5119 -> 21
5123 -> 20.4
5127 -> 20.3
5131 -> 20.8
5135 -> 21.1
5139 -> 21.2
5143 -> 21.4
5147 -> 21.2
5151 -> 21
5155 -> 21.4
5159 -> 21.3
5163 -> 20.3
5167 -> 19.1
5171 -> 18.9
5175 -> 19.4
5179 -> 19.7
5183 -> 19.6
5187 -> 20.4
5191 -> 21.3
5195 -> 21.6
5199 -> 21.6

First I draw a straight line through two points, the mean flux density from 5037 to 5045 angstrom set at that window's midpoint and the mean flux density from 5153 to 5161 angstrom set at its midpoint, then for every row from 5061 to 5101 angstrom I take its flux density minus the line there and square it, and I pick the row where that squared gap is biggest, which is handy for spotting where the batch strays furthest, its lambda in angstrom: 5067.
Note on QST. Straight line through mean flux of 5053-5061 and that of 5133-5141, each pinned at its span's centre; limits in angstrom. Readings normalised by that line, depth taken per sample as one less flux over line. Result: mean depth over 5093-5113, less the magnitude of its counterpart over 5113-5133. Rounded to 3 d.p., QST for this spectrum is -0.036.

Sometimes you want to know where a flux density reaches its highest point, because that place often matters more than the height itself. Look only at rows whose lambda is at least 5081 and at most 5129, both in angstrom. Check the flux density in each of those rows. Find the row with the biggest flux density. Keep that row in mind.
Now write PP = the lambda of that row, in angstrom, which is 5091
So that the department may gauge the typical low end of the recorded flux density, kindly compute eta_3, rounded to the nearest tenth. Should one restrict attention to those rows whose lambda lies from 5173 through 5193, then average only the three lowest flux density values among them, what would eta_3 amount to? 19.6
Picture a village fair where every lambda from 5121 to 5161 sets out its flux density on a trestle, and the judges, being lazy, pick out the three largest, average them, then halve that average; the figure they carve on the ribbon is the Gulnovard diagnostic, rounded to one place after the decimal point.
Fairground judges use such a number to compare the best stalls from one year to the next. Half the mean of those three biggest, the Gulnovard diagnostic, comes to 10.7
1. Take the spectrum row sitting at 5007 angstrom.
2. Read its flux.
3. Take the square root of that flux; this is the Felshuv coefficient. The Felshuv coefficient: 4.95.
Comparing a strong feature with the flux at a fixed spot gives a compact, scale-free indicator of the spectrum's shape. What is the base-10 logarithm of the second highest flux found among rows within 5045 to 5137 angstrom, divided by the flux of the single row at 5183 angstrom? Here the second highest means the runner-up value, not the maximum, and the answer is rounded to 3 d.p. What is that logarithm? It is 0.062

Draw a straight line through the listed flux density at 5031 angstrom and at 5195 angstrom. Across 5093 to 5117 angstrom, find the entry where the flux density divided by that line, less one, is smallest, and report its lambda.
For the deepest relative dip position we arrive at 5115 angstrom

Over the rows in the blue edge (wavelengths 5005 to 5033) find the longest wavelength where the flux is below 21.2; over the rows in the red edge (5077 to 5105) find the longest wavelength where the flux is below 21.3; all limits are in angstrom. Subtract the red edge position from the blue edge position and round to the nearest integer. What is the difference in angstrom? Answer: -52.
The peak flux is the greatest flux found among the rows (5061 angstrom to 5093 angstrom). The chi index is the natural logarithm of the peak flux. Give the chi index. 3.12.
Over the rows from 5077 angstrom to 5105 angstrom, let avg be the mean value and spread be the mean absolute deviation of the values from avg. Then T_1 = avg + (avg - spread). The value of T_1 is 42.7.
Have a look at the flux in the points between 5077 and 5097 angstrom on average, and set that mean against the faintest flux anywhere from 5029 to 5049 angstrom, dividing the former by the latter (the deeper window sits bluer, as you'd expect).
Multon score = 1.03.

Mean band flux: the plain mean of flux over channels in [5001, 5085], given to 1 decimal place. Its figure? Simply 21.7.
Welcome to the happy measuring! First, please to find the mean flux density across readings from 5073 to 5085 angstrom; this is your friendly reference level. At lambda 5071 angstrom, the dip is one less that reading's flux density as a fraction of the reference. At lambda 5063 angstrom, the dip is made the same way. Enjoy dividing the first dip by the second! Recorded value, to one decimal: 1.2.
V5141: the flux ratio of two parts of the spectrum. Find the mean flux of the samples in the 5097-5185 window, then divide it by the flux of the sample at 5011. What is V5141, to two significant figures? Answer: 0.89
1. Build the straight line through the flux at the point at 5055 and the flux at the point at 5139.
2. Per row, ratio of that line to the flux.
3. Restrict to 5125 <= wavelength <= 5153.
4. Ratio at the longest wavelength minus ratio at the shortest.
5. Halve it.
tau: -0.02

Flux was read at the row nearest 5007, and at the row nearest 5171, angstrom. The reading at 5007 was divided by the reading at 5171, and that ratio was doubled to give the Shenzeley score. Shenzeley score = 2.59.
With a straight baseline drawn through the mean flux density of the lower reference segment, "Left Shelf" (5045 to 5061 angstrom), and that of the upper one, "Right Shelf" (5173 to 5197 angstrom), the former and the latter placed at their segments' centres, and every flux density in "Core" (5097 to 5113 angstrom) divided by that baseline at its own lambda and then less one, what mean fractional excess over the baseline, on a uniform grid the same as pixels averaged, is 0.027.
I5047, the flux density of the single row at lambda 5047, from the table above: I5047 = 21.5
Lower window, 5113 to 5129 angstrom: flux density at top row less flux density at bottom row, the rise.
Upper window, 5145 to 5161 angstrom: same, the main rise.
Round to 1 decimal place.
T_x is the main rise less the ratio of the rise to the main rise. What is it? 10.1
